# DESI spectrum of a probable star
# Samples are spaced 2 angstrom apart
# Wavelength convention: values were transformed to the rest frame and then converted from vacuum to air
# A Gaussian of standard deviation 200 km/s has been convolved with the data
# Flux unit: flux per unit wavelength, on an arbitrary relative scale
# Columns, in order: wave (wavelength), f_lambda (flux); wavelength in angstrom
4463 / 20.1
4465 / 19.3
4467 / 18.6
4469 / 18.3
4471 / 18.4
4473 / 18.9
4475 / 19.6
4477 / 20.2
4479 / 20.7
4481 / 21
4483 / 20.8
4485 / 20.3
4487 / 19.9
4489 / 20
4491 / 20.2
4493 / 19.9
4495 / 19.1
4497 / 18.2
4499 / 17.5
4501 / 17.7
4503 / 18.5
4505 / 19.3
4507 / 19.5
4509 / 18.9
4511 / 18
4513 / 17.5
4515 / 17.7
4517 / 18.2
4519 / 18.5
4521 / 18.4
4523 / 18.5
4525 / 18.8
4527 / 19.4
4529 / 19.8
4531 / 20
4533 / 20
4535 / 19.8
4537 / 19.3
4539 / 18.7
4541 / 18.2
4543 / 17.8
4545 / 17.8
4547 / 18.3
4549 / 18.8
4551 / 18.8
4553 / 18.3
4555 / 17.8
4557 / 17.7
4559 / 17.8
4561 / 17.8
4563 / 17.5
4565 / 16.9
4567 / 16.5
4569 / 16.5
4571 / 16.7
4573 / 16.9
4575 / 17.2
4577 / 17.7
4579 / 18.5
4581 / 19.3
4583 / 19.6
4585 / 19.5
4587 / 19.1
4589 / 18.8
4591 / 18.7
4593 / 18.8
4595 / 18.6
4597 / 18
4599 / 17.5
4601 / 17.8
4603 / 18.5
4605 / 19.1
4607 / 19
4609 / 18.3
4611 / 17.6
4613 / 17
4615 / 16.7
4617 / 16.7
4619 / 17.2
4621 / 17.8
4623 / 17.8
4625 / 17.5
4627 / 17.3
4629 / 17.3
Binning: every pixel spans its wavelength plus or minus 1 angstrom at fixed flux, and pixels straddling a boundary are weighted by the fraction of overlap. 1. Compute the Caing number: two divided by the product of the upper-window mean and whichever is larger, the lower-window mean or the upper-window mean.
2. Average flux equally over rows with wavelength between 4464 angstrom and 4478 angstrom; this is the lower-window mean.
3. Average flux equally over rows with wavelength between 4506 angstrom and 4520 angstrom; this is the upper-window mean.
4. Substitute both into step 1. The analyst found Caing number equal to 0.0057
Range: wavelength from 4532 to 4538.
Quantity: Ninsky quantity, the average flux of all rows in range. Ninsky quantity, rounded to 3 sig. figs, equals 19.7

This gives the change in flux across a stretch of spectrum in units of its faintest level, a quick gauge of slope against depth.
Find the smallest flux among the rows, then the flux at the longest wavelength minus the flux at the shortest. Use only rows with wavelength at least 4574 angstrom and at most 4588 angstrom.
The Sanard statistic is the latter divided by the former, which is 0.11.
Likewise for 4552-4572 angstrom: -0.10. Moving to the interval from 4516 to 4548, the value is 0.01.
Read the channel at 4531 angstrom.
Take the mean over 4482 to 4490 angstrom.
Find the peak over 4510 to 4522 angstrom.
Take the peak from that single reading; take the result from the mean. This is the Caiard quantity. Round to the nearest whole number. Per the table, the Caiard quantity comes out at 19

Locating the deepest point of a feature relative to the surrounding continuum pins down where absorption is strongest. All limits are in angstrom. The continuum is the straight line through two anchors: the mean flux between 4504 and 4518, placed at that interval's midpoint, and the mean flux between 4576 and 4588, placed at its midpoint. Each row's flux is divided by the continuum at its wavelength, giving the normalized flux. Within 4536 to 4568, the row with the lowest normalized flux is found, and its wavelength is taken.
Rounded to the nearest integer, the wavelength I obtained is 4567 angstrom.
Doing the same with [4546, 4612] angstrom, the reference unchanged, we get 4569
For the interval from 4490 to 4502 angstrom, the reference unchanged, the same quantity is 4499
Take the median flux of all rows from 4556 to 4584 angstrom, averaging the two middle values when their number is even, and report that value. 17.6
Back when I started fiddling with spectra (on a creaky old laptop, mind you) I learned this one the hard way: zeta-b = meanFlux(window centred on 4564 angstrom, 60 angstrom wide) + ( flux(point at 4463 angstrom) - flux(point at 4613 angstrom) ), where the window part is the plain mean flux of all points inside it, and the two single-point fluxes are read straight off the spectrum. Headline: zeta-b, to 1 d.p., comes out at 21.3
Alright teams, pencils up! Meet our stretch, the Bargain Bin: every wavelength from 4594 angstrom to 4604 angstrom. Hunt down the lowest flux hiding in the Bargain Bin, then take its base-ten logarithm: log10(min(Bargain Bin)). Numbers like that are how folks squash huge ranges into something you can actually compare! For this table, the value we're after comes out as 1.24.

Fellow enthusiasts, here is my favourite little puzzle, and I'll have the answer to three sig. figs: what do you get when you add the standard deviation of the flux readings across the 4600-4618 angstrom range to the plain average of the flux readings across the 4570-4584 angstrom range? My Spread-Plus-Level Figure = 18.9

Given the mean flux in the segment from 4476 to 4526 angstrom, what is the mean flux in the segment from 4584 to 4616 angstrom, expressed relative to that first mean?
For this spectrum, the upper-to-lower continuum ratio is 0.96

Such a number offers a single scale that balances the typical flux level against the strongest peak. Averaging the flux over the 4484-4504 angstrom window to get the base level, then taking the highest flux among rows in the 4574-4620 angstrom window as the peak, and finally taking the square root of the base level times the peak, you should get 19.4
